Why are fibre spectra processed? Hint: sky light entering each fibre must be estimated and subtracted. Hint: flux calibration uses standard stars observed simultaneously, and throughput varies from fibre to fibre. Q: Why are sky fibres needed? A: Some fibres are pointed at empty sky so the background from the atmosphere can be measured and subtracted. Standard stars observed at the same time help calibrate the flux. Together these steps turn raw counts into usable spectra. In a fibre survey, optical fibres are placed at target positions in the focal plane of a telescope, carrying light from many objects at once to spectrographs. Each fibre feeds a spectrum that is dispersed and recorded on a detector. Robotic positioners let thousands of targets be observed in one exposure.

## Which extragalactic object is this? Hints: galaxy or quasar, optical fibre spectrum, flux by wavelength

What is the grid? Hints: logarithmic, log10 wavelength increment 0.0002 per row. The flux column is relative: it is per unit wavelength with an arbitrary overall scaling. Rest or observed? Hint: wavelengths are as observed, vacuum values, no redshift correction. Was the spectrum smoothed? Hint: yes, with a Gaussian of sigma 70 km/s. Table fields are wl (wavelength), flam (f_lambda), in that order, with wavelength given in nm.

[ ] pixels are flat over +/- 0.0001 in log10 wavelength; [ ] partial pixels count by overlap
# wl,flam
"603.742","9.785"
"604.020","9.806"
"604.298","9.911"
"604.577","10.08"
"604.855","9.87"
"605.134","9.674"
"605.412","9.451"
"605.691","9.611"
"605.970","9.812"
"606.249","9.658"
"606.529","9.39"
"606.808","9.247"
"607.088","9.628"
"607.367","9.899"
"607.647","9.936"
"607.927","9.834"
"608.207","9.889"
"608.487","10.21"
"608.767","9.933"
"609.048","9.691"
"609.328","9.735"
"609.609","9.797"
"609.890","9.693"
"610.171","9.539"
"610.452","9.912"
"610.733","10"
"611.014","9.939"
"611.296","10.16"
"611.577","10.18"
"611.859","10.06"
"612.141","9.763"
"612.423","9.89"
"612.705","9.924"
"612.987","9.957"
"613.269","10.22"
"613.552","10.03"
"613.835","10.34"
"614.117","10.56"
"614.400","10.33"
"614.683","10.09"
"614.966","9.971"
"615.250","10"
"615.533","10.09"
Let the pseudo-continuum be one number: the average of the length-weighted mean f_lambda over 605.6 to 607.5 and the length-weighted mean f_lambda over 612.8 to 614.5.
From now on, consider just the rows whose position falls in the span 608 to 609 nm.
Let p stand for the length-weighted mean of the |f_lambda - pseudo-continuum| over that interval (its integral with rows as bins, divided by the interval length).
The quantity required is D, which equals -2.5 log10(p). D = 2.30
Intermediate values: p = 0.12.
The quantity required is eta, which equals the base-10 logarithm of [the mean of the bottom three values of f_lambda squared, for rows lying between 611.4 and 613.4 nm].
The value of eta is 1.99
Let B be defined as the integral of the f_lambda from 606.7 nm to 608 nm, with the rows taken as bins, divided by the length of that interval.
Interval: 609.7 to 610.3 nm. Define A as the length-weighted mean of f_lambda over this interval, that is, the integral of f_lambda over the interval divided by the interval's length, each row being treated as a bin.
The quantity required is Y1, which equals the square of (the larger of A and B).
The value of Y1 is 94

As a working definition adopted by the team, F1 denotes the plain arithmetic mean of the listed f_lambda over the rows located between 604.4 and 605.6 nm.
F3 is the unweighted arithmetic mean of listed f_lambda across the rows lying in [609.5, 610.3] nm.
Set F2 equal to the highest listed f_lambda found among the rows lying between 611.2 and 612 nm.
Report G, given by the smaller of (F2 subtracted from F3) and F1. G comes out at -0.5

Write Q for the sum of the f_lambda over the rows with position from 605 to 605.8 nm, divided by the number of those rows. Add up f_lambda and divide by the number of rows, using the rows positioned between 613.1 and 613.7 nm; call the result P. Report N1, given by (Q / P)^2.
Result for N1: 0.89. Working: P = 10.1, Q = 9.58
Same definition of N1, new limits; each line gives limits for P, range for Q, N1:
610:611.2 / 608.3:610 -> 1.00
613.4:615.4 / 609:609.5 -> 0.91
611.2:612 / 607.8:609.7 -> 0.95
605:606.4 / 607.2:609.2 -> 1.06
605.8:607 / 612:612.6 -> 1.06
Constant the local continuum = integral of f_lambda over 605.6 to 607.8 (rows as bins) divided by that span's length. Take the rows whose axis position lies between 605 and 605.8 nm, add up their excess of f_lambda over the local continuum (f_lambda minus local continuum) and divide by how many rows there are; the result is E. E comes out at -0.07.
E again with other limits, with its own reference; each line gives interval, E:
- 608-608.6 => 0.40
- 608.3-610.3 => 0.15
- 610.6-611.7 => 0.42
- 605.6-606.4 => 0.05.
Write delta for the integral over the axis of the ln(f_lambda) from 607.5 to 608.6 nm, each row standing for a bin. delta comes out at 2.53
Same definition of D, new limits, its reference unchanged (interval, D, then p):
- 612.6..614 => 1.81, 0.19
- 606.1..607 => 0.82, 0.47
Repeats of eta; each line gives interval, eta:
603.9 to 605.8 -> 1.96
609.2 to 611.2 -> 1.97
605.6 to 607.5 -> 1.95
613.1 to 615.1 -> 2.00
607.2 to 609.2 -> 1.98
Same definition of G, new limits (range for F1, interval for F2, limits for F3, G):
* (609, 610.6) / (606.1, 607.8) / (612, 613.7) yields 0.0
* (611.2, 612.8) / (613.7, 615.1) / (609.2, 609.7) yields -0.8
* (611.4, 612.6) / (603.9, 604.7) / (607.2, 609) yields -0.1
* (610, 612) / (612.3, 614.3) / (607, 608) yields -0.7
